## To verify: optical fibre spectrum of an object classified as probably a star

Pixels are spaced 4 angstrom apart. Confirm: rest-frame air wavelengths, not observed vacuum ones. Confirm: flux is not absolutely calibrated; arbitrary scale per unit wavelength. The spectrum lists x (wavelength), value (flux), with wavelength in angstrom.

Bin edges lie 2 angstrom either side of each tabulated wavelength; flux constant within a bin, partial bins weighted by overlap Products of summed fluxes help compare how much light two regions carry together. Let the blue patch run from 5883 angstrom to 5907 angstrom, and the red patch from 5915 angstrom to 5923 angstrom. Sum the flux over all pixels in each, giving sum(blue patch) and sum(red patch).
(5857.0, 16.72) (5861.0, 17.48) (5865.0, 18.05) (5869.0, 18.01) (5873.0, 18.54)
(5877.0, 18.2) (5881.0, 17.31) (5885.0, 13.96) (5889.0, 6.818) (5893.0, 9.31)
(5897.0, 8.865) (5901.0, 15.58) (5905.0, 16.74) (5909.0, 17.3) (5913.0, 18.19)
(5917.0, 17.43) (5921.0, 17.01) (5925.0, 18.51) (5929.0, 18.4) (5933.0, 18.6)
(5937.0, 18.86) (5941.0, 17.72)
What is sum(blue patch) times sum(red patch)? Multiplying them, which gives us 2455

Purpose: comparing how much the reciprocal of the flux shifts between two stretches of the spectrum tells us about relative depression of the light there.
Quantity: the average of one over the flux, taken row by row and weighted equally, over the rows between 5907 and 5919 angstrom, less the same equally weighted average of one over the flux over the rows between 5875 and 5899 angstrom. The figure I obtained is -0.04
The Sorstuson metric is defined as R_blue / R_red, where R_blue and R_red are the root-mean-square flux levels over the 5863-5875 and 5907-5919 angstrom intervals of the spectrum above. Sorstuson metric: 1.03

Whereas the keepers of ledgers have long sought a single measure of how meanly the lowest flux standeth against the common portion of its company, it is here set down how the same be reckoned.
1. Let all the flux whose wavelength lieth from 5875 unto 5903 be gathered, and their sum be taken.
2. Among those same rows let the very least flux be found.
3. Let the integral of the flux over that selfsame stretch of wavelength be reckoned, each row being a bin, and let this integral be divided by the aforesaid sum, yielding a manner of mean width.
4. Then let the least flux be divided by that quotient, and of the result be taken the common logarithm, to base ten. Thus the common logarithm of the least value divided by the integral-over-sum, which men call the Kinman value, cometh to 0.23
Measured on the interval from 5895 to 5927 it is 0.35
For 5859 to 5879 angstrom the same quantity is 0.64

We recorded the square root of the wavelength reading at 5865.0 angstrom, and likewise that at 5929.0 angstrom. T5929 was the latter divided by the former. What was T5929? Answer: 1.01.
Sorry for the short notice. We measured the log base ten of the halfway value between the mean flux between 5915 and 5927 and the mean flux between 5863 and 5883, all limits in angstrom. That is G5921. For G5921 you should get 1.25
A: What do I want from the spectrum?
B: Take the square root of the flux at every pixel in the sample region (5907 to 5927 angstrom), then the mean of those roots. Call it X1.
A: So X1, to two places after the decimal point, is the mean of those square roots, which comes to 4.21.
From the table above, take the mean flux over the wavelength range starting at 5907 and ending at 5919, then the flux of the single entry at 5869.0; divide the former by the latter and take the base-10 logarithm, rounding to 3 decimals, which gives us -0.009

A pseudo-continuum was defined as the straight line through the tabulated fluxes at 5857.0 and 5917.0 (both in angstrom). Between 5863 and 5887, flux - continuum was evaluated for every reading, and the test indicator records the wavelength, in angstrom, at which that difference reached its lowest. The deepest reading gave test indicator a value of 5885.0 angstrom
